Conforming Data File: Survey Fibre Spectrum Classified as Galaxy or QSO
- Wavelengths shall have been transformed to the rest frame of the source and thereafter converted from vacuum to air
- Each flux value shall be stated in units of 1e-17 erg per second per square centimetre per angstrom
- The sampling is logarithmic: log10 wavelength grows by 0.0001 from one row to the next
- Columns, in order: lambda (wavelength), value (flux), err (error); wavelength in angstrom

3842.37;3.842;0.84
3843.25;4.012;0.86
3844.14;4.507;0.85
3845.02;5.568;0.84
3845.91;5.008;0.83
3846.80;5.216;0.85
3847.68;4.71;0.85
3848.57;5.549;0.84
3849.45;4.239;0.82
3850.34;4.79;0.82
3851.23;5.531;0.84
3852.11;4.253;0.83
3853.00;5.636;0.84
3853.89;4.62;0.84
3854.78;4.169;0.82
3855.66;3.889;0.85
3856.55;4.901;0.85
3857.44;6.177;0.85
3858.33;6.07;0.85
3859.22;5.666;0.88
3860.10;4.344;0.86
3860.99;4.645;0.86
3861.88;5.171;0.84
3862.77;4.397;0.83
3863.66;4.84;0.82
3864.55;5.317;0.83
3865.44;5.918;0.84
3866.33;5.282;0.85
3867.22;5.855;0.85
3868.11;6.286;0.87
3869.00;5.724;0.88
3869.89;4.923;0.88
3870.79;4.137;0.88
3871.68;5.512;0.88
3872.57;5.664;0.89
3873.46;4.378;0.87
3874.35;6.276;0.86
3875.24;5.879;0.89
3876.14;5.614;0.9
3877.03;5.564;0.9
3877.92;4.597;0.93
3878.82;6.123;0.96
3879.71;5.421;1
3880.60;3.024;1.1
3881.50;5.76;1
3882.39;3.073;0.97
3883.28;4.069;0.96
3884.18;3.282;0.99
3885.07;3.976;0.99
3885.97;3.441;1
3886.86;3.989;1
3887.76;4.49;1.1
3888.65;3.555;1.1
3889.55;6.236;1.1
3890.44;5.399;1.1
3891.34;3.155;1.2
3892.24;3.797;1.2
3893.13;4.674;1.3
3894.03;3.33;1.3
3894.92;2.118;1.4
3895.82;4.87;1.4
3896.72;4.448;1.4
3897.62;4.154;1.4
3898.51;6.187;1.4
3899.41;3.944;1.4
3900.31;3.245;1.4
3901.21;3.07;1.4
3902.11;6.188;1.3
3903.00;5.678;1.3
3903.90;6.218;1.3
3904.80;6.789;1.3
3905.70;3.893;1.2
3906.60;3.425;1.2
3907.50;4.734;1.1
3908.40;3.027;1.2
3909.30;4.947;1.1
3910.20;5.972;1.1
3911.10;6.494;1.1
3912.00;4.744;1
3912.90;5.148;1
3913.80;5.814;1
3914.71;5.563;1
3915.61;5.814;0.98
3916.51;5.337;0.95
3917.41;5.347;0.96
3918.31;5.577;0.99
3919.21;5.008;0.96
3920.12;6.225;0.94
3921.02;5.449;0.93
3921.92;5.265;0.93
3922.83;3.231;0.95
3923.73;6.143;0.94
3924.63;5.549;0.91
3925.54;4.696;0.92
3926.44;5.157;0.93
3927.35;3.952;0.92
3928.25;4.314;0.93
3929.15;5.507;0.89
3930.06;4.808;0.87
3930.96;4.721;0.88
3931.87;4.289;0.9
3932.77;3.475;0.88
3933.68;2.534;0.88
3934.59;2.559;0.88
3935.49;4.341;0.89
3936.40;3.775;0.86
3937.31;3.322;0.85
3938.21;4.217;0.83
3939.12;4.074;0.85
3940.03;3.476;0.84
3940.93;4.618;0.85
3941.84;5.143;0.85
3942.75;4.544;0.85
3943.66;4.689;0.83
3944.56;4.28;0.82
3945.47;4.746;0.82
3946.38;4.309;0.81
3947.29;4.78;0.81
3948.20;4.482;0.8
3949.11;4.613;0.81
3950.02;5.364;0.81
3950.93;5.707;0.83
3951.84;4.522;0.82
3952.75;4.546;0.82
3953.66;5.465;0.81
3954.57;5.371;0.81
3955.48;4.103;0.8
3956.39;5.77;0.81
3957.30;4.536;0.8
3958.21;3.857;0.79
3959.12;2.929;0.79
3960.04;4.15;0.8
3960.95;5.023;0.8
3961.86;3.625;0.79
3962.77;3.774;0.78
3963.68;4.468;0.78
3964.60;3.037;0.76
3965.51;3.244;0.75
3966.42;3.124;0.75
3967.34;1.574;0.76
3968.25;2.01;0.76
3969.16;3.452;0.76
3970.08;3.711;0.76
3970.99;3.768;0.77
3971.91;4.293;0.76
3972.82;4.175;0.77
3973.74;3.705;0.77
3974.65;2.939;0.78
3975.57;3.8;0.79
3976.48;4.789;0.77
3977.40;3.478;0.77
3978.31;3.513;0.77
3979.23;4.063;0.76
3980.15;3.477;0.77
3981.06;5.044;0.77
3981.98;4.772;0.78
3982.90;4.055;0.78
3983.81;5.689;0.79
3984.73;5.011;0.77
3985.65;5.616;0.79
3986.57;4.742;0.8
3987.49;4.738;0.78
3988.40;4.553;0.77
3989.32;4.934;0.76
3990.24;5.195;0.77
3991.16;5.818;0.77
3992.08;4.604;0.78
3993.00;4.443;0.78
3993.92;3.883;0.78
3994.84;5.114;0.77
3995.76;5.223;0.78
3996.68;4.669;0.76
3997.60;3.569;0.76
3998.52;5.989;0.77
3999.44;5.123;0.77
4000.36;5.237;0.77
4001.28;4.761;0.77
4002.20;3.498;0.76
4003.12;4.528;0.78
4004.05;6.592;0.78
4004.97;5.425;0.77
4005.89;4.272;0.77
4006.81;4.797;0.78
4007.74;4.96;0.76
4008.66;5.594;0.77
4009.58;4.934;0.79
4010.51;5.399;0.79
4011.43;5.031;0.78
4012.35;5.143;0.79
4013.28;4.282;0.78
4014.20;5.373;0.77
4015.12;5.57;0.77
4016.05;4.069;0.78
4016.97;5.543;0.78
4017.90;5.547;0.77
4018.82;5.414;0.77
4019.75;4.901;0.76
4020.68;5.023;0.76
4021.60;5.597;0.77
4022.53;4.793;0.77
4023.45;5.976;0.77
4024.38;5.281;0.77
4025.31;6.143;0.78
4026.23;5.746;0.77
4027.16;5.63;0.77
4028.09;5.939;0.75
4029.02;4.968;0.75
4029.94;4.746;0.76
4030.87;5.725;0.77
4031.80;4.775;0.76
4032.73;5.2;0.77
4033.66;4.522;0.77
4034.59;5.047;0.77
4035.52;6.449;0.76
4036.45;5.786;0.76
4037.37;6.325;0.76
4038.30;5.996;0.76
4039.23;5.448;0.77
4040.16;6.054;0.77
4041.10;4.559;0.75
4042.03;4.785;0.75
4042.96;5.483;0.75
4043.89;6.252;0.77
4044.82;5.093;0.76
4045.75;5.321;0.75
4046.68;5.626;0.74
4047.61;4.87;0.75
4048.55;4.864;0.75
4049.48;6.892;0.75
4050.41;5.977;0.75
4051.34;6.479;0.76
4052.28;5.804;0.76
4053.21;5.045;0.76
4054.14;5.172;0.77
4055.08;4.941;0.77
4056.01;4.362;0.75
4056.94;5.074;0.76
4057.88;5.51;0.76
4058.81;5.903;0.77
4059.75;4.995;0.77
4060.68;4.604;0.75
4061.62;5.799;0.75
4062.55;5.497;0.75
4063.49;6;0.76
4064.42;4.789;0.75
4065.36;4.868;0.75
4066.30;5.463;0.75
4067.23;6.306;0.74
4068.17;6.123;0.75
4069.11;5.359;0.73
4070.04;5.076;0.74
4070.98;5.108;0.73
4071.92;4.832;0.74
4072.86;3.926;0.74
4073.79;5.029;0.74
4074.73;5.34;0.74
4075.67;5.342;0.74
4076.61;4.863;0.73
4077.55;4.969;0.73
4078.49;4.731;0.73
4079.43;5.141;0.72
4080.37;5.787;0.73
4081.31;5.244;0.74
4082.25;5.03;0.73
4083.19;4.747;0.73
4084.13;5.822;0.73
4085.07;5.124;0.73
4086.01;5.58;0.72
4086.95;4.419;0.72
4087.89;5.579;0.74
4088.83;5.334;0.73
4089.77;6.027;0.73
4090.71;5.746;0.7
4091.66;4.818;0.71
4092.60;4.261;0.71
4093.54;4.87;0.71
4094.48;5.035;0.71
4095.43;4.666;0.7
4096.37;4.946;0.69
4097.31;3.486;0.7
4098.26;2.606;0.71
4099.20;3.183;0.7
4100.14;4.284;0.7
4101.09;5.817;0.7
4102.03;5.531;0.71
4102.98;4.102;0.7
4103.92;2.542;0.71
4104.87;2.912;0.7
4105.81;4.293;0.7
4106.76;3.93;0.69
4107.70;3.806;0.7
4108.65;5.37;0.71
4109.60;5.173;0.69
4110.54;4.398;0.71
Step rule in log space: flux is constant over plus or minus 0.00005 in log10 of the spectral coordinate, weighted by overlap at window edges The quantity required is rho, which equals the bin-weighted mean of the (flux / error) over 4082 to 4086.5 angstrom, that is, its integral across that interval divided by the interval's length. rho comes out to 7.2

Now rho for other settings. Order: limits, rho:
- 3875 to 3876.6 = 6.4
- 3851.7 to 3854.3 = 5.8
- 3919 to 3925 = 5.6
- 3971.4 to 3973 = 5.5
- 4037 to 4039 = 8.0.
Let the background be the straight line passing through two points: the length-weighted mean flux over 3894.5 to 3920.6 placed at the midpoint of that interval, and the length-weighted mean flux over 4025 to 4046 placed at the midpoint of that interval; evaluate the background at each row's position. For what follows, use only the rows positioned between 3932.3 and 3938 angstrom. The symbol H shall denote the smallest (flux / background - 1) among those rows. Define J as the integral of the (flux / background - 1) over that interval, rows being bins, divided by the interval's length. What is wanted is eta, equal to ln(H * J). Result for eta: -1.8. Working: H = -0.50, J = -0.34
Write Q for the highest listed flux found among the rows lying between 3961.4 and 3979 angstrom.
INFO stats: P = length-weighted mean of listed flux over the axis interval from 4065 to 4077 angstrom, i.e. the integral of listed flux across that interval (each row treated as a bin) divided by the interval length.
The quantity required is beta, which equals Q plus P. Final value 10.0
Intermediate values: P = 5.2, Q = 4.789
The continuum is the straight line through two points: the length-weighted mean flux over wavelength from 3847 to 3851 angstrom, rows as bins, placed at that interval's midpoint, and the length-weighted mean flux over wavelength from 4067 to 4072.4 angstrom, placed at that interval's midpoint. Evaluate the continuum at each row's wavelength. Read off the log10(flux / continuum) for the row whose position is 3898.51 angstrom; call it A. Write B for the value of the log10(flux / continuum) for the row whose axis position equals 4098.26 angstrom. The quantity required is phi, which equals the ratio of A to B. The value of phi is -0.3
